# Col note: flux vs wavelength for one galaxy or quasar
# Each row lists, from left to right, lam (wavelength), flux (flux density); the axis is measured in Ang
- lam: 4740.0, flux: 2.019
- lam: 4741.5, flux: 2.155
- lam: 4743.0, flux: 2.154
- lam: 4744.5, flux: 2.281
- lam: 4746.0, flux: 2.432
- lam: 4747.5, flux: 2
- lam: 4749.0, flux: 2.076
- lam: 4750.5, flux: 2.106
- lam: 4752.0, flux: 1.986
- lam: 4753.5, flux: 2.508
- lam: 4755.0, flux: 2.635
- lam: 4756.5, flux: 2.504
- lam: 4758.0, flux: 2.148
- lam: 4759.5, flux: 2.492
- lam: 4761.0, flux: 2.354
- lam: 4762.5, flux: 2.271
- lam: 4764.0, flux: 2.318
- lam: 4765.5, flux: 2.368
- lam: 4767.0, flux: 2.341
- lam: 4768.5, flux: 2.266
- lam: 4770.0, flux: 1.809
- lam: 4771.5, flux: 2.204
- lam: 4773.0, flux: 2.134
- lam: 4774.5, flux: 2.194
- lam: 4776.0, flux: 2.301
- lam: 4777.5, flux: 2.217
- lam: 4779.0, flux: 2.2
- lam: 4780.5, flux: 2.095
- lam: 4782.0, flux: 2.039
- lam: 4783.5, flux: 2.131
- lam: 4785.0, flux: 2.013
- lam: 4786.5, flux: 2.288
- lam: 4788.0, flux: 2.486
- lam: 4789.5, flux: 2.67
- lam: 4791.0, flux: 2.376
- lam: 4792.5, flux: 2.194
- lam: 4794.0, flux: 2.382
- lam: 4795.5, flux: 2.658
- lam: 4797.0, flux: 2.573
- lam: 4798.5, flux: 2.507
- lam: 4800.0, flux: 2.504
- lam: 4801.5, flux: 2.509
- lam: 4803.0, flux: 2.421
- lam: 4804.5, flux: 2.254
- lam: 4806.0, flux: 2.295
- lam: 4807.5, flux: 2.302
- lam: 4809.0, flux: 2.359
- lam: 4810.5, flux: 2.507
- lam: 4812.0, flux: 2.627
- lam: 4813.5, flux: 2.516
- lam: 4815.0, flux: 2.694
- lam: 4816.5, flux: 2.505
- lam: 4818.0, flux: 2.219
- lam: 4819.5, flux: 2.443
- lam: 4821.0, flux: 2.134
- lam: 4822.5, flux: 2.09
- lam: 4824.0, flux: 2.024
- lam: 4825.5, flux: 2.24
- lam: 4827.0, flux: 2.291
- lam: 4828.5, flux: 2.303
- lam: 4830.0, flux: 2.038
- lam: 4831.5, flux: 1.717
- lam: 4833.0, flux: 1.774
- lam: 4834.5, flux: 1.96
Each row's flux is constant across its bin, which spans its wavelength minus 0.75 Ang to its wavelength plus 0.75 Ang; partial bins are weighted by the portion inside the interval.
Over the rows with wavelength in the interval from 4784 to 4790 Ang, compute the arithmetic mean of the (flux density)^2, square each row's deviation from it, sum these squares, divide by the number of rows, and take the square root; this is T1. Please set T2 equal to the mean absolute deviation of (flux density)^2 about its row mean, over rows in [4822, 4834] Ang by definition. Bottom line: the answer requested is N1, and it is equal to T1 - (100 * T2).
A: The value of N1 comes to -69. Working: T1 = 1.14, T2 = 0.70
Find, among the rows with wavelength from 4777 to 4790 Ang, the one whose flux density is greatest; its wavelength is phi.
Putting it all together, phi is 4789.5 Ang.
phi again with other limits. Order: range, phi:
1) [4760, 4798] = 4789.5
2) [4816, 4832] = 4816.5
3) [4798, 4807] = 4801.5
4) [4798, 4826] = 4815.0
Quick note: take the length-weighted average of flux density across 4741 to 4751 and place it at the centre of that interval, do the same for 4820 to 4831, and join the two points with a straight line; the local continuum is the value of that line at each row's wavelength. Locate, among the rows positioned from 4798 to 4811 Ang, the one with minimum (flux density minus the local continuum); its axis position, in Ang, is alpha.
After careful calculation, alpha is 4804.5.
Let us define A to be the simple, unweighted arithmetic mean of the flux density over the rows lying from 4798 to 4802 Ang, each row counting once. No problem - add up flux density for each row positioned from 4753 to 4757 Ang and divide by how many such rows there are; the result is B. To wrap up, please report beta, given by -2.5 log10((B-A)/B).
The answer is 4.4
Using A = 2.51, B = 2.55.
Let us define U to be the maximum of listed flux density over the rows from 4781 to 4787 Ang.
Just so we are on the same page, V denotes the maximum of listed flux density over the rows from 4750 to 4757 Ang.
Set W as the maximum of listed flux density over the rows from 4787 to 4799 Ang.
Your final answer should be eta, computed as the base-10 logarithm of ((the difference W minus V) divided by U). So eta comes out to -1.8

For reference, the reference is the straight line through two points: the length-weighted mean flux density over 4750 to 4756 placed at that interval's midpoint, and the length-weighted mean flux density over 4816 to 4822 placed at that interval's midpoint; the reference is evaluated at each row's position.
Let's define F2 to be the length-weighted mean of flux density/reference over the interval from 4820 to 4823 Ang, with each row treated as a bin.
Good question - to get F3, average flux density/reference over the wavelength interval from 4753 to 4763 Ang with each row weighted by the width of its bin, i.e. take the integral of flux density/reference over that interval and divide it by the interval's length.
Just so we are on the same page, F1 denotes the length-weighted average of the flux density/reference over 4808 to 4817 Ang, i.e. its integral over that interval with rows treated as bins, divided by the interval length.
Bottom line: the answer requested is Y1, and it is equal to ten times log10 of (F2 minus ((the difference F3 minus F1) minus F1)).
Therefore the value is 3.18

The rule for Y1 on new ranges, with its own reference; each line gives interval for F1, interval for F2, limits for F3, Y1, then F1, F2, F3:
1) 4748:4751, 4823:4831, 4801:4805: 2.28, 0.90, 0.94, 1.04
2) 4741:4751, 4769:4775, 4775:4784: 2.63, 0.93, 0.90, 0.93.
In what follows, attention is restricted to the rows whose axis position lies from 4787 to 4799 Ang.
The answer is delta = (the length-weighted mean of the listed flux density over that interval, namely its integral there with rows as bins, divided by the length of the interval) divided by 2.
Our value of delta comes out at 1.24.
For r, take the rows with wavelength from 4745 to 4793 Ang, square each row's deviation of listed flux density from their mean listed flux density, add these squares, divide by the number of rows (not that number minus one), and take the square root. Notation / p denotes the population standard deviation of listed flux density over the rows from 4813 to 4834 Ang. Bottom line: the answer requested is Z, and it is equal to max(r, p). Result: 0.27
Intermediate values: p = 0.27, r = 0.19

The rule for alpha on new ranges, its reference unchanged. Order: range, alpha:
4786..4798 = 4792.5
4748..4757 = 4752.0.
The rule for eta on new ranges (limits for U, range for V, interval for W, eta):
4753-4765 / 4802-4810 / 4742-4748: -2.4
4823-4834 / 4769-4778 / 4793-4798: -0.8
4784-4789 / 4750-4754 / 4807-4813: -1.3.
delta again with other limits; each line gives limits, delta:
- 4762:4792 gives 1.12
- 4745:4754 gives 1.09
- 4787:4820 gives 1.23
